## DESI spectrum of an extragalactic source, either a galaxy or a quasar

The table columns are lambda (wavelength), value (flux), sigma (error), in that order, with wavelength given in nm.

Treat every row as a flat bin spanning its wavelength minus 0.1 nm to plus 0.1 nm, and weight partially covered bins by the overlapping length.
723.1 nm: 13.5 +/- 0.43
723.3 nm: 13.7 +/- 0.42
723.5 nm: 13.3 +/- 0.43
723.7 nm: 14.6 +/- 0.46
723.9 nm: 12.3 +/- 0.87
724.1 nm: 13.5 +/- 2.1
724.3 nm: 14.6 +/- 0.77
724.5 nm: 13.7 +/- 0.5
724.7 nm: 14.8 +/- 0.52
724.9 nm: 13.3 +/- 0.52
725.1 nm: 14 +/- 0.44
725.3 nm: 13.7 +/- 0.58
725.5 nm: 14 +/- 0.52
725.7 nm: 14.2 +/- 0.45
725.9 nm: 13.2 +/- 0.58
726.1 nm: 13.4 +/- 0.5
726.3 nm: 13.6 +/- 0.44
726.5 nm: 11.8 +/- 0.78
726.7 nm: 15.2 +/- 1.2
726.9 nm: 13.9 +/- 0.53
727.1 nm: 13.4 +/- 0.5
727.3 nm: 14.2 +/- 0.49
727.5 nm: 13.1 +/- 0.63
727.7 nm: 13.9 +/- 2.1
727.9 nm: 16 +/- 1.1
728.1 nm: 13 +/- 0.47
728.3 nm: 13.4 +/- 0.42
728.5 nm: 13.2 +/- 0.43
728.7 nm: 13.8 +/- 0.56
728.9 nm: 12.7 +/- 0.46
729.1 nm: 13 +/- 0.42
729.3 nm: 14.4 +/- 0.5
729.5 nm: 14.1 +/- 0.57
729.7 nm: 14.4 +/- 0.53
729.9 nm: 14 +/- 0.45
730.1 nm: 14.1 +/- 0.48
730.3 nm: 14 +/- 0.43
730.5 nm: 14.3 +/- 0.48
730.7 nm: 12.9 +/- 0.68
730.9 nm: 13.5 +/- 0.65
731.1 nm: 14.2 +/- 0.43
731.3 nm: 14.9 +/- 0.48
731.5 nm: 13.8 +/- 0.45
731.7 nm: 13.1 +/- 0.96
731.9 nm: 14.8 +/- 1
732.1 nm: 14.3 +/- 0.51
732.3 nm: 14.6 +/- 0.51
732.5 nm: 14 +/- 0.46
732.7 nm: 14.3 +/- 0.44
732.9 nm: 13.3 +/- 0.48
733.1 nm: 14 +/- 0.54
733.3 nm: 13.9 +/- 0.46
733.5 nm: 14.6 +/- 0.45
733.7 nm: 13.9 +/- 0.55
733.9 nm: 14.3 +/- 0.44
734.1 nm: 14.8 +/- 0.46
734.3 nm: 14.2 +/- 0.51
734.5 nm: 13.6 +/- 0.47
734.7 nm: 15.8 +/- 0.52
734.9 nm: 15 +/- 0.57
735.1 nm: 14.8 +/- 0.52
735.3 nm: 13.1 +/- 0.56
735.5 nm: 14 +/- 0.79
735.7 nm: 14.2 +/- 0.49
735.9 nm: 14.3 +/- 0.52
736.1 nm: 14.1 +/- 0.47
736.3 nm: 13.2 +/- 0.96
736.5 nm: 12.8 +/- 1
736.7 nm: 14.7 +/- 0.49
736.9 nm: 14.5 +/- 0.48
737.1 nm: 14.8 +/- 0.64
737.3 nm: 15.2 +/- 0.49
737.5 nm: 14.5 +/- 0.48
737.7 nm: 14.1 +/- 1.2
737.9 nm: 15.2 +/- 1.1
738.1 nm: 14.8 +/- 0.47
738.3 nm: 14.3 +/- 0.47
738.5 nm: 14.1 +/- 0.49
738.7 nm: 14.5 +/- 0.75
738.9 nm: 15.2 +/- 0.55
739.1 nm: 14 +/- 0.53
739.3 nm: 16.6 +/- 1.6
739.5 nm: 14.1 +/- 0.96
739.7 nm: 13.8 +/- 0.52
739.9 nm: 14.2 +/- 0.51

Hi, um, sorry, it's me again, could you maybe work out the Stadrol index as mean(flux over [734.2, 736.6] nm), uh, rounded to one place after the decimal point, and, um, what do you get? 14.1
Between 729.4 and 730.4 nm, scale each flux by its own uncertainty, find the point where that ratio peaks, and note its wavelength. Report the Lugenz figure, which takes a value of 730.3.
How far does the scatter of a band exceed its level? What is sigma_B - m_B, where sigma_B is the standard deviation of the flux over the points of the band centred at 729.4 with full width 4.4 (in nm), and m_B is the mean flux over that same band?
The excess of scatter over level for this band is -13.1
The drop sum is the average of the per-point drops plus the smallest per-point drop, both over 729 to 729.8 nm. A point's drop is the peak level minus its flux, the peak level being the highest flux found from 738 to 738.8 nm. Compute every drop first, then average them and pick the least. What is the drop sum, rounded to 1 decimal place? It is 1.2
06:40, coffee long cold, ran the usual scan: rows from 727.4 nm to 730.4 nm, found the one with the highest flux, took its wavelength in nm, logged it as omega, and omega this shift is 727.9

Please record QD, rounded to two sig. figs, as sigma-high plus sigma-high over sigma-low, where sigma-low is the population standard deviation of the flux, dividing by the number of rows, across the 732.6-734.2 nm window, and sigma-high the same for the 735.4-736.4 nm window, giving 1.3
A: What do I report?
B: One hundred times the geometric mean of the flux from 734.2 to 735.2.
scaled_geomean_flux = 1466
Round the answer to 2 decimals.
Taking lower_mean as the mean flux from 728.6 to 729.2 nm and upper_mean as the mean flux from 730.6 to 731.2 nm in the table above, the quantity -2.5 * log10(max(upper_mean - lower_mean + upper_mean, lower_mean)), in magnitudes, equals -2.86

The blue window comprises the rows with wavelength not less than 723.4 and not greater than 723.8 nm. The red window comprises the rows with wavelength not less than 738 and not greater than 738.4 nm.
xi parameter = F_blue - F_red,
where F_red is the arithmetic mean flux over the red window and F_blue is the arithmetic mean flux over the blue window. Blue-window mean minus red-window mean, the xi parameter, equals -0.60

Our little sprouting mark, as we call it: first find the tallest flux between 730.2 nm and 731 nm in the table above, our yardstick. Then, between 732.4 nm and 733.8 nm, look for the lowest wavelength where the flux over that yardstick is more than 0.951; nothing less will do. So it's 732.5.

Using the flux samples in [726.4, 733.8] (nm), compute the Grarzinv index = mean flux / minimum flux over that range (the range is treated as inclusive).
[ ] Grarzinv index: 1.18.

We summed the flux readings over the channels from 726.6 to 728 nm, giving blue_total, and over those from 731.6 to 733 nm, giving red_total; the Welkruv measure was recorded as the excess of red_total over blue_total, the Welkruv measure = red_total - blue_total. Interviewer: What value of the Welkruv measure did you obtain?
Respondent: -1.3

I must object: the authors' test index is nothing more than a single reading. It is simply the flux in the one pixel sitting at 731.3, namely 14.9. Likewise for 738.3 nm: 14.3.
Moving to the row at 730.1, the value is 14.1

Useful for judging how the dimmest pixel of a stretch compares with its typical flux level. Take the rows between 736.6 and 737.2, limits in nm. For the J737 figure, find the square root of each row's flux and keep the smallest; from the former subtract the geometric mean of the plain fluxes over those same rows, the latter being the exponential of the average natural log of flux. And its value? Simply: -10.9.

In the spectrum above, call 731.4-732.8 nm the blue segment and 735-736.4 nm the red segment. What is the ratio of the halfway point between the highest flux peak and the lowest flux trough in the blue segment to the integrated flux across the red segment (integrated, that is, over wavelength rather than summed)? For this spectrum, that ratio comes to 0.714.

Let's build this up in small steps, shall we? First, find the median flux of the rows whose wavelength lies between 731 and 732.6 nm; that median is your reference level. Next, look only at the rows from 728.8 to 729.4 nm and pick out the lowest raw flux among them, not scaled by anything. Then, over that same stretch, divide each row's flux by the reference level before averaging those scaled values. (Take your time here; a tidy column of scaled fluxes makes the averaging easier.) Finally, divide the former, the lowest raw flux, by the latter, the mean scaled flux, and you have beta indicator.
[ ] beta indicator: 13.5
